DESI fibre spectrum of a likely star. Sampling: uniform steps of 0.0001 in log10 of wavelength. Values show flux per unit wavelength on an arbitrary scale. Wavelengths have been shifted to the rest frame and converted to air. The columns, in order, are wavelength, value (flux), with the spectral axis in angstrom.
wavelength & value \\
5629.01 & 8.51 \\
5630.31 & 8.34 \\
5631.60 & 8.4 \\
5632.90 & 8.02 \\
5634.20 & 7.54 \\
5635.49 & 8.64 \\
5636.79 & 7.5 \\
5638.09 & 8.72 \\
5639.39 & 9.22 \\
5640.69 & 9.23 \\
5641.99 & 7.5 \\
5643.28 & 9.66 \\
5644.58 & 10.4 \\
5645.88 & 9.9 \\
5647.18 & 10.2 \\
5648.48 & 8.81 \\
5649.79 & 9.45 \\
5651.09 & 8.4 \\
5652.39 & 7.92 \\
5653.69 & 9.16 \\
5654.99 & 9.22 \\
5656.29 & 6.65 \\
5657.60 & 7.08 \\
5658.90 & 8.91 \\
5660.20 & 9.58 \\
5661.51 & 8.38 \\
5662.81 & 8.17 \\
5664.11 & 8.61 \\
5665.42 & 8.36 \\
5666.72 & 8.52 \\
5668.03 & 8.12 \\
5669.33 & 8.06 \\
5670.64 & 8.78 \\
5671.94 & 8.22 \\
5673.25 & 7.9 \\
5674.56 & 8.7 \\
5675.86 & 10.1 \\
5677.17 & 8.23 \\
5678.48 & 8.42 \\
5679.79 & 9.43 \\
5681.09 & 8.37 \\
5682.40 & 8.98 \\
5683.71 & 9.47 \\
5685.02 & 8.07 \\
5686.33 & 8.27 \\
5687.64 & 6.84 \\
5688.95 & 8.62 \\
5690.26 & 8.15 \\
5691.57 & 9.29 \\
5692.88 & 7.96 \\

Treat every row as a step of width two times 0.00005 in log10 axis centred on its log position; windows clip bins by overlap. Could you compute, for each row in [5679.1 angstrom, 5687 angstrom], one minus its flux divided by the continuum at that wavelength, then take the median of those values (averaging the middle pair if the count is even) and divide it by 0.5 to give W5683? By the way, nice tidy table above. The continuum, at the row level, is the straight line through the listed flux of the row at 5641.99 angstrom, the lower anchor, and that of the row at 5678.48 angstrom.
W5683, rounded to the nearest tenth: 0.0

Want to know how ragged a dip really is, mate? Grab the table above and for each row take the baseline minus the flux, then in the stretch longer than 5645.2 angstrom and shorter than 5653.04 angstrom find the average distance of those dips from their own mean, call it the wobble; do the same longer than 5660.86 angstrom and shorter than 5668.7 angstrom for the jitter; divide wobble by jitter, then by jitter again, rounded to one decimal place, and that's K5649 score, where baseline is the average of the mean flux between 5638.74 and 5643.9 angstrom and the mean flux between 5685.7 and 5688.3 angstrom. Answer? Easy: 35.9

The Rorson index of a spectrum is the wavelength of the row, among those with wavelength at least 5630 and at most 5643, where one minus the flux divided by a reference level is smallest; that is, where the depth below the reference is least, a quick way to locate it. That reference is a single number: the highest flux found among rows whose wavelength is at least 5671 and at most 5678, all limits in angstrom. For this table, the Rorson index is 5640.69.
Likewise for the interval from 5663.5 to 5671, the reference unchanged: 5670.64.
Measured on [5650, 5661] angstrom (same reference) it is 5660.20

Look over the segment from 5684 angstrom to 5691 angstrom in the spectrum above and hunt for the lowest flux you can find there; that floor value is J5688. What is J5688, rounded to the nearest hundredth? 6.84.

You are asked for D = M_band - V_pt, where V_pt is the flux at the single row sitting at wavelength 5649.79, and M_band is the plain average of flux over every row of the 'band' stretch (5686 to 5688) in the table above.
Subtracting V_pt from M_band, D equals -1.9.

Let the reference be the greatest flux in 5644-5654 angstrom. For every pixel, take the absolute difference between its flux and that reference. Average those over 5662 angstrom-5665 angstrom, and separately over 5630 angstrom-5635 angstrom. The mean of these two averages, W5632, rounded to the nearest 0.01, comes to 2.17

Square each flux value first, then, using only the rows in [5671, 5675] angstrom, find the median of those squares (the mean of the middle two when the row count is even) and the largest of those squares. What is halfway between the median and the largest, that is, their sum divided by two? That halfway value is 72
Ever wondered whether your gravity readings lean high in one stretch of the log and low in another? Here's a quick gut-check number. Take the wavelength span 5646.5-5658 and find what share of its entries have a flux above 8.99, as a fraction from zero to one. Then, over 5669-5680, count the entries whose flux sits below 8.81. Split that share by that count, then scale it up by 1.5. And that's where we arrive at 0.10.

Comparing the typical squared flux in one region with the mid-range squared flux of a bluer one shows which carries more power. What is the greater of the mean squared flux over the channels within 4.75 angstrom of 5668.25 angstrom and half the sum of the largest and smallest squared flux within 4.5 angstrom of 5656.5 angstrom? 70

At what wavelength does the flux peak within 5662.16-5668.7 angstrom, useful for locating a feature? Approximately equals 5664.11 angstrom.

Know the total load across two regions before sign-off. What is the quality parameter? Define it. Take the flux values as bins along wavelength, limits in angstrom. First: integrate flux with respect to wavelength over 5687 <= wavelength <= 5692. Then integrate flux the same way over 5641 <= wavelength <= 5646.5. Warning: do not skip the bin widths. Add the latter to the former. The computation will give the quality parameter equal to 92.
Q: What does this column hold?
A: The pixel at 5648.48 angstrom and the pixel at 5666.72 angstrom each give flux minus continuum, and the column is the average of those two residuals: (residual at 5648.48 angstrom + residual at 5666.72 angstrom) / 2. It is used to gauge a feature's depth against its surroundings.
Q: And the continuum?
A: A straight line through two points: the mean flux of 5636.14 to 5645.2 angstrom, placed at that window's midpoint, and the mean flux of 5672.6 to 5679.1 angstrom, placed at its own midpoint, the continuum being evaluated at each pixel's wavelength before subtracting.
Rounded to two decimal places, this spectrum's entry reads -0.12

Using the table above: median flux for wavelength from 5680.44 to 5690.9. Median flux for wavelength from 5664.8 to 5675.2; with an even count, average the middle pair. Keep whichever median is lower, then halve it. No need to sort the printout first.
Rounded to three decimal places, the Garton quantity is 4.145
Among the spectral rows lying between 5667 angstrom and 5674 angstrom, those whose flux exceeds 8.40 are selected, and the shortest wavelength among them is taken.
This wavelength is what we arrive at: 5670.64 angstrom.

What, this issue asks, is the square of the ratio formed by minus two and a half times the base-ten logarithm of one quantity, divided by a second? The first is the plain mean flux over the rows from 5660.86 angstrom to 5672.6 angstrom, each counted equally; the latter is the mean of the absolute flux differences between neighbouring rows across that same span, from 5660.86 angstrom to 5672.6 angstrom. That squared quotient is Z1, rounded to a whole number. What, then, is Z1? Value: 43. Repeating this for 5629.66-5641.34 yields 14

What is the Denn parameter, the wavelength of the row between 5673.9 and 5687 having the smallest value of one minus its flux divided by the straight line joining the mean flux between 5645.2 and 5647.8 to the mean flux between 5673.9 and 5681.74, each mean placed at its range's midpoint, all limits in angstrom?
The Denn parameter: 5675.86 angstrom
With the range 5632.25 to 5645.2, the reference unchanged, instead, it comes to 5644.58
